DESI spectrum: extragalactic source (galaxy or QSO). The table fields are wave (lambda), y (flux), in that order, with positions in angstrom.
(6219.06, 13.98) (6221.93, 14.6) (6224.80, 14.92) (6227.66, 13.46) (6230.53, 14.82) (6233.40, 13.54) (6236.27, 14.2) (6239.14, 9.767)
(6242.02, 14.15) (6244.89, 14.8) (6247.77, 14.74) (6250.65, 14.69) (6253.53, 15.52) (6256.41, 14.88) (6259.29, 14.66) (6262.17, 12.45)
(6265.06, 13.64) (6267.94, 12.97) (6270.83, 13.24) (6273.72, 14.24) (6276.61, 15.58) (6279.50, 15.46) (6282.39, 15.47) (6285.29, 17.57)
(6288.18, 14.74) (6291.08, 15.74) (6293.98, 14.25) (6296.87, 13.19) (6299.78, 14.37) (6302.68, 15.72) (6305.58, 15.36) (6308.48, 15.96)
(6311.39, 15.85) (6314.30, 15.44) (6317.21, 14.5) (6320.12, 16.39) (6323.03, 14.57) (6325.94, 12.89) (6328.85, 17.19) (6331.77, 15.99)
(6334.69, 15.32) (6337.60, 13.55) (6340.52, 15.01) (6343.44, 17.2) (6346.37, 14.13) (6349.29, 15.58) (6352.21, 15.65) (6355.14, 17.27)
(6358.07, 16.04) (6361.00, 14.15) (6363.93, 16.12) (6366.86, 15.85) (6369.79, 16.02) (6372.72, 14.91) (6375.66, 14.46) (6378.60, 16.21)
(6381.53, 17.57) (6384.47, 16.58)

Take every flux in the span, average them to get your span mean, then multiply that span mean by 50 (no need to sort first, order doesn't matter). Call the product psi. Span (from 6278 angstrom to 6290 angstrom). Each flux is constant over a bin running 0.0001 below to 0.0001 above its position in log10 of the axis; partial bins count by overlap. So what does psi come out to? 790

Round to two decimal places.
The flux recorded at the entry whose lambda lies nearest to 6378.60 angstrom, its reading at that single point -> 16.21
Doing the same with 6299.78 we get 14.37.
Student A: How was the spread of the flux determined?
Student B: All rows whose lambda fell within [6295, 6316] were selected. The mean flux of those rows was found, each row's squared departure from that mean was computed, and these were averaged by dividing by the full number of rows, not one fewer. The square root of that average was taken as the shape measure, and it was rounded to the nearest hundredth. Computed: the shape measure 0.93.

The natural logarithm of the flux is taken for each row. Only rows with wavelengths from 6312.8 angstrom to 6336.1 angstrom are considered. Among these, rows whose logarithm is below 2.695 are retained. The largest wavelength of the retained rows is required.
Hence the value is 6325.94 angstrom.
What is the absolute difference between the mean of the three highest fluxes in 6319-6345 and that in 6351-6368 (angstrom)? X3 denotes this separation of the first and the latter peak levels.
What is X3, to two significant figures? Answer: 0.45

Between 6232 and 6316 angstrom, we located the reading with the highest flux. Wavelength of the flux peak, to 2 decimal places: 6285.29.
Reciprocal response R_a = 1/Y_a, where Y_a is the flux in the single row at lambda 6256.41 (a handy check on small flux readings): 0.0672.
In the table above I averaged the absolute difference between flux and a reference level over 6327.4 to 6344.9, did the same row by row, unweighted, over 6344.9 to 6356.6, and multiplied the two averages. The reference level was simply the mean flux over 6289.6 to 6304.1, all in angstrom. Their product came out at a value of 1.8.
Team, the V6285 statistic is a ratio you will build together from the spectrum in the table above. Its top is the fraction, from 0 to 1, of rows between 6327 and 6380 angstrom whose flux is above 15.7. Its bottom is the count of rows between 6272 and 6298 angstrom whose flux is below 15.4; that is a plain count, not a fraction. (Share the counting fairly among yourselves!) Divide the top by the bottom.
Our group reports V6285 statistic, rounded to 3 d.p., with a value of 0.125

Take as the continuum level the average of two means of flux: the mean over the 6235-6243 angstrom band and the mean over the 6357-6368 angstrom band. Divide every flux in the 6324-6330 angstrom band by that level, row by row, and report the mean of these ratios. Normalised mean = 1.06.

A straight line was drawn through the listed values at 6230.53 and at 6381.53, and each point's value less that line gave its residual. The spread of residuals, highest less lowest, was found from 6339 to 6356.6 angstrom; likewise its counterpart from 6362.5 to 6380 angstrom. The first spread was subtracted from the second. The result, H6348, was -1.2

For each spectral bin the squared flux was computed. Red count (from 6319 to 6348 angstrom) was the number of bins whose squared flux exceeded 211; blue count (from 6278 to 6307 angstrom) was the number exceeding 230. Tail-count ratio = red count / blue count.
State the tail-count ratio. 1.2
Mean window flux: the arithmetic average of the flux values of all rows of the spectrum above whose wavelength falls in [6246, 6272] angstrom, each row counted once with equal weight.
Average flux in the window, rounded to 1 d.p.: 14.1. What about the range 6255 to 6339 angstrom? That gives 14.9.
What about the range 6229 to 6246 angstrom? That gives 13.5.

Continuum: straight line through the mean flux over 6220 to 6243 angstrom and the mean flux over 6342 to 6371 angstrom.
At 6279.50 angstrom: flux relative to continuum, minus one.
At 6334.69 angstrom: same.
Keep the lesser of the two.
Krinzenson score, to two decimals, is -0.01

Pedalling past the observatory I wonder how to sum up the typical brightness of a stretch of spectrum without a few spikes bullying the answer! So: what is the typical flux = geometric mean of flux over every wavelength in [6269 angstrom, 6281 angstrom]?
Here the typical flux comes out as 14.6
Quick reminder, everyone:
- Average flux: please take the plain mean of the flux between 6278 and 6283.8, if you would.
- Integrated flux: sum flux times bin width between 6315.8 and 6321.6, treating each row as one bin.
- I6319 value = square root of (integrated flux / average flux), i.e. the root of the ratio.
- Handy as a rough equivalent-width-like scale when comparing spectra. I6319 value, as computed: 2.41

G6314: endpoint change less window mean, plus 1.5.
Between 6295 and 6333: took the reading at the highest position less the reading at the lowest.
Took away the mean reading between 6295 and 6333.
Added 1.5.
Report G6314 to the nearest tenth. -10.9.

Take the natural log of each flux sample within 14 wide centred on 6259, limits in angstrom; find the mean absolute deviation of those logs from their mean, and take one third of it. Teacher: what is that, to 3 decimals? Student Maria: 0.023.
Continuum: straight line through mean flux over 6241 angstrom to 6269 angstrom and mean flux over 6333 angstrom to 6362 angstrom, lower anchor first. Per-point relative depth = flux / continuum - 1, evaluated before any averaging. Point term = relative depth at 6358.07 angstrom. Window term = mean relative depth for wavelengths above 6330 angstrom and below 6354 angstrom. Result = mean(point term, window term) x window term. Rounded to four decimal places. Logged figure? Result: 0.0000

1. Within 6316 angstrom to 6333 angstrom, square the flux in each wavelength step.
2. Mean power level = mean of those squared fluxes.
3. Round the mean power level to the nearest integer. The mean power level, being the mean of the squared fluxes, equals 235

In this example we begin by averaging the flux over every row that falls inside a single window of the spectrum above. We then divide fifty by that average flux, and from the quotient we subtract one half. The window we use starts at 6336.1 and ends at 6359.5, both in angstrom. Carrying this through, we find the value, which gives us 2.71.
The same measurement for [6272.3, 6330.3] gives 2.78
